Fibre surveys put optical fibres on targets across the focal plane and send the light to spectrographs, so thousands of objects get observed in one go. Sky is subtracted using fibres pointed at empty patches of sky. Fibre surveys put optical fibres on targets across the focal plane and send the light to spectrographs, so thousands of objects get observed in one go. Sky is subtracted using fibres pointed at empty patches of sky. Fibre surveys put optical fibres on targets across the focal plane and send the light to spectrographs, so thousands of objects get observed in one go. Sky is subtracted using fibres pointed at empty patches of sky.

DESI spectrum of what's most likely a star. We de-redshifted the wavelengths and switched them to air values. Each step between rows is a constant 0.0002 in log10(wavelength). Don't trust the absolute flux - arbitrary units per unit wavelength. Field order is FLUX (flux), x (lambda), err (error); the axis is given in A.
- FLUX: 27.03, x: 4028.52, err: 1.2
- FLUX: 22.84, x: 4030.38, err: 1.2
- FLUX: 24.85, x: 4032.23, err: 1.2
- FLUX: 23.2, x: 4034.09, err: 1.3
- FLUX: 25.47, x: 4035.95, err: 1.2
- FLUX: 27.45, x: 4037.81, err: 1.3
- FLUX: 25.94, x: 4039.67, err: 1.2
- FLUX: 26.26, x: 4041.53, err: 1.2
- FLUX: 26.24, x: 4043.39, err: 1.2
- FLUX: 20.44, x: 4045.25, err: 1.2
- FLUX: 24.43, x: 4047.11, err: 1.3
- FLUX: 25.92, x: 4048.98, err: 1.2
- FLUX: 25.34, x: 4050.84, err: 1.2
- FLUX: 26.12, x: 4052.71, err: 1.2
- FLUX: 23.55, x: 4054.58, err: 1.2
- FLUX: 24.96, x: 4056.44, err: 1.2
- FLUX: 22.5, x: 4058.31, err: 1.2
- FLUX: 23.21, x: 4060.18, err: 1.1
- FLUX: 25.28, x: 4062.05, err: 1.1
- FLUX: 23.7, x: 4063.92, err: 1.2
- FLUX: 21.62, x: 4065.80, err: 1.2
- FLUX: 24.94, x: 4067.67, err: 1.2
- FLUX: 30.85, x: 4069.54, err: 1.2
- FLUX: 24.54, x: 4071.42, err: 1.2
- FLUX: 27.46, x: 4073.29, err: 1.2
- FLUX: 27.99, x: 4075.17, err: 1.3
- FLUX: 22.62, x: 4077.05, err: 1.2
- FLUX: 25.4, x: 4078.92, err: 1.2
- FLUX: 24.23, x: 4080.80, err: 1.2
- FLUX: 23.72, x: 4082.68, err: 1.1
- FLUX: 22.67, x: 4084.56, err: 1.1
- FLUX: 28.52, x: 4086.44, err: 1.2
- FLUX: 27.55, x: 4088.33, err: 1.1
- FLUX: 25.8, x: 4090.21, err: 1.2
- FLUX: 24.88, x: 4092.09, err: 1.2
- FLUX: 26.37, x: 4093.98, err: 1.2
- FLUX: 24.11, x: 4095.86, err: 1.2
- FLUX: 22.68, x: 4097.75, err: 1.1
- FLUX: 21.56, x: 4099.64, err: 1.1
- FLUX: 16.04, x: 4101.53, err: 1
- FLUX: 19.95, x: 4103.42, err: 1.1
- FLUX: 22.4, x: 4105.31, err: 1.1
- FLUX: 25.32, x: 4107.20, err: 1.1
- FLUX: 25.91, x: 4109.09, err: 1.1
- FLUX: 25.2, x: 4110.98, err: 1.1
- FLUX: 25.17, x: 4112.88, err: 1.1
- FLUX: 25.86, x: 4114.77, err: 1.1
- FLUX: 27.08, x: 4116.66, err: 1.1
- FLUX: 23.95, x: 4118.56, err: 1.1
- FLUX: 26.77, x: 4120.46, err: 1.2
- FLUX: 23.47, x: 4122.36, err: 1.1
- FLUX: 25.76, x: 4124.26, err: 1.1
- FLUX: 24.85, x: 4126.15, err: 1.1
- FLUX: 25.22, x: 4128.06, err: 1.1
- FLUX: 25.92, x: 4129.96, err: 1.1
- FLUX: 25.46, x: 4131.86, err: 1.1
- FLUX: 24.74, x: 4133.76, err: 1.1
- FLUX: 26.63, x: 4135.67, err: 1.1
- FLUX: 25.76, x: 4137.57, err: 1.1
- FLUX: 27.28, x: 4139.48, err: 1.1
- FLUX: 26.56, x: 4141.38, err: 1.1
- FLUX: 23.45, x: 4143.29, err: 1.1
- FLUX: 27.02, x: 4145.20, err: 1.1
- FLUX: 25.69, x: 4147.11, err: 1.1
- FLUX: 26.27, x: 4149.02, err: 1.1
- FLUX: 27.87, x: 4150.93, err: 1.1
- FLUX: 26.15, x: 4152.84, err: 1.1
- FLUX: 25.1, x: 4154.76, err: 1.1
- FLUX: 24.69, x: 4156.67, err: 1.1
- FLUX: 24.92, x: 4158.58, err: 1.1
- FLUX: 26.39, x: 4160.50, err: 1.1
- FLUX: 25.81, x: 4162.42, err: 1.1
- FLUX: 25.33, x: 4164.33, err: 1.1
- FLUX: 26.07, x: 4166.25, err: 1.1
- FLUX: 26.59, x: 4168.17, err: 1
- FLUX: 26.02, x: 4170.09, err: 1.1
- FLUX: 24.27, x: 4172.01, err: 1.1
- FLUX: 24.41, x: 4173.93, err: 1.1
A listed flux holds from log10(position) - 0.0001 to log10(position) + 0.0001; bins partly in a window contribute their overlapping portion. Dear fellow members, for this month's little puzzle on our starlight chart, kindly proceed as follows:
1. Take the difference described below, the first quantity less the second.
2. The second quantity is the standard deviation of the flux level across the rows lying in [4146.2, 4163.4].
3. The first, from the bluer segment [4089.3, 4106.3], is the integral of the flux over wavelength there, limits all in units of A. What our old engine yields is 384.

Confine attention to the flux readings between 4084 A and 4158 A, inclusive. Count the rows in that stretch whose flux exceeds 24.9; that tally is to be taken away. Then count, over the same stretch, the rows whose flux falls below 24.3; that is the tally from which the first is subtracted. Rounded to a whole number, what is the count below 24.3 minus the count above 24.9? -15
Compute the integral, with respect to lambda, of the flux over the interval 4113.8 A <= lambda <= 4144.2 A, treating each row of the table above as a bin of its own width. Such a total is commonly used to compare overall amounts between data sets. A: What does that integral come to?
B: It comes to 777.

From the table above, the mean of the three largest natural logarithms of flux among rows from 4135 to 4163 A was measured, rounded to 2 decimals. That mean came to 3.31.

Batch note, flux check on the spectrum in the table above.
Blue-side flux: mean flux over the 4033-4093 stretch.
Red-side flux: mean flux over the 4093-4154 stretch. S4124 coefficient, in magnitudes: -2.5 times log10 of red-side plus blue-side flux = -4.25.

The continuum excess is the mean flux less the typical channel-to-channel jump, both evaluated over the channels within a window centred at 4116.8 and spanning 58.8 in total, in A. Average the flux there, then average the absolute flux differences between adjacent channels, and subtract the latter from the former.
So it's 23.0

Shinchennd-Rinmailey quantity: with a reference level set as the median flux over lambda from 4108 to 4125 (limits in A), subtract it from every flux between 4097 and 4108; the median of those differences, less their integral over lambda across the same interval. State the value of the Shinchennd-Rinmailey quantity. 46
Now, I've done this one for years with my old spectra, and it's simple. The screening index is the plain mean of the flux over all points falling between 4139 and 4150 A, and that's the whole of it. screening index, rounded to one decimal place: 26.0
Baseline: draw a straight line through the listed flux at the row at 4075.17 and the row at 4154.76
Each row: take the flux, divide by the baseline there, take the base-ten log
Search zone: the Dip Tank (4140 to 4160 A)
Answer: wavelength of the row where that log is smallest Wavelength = 4143.29 A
